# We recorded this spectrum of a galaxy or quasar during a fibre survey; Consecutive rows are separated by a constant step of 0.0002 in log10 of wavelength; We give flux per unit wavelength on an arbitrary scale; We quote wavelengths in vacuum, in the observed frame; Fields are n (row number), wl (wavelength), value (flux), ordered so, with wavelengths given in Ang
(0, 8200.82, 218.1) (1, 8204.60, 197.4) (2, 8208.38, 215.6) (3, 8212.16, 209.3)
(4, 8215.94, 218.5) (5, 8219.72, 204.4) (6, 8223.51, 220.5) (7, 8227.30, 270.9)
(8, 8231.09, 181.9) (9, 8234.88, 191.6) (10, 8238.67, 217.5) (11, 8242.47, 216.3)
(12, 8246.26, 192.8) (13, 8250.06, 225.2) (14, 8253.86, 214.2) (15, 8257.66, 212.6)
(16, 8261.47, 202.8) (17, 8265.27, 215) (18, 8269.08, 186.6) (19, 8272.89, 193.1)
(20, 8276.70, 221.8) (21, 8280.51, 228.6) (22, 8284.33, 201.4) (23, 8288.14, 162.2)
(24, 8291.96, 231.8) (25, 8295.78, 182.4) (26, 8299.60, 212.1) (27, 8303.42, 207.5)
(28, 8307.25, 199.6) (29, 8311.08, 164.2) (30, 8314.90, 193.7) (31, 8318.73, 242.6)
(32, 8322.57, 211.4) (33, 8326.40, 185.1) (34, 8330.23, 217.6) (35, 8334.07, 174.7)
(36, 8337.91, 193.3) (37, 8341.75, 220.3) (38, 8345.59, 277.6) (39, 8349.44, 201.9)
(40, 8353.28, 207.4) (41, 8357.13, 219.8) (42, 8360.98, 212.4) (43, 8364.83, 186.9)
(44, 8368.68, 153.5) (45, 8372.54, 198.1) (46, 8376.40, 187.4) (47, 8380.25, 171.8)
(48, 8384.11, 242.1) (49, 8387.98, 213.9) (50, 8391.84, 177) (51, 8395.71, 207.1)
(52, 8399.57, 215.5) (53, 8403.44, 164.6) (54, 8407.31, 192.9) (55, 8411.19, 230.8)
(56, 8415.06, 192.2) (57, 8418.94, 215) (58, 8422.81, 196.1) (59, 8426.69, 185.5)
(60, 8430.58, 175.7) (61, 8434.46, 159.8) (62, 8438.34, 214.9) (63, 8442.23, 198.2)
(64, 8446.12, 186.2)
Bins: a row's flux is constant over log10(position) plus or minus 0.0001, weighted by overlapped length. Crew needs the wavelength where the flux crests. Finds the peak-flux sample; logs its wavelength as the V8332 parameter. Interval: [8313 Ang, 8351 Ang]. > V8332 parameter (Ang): 8345.59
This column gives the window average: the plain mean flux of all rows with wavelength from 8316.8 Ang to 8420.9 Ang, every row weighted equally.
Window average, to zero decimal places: 204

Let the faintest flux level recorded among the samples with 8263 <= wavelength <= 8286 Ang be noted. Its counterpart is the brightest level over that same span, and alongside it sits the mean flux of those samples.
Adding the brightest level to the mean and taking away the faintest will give 250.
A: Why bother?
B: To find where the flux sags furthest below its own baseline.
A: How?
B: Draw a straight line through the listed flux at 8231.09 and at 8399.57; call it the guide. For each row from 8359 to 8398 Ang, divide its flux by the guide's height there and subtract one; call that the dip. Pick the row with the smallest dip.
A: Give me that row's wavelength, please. 8368.68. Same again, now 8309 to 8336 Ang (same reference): 8311.08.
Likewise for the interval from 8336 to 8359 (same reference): 8337.91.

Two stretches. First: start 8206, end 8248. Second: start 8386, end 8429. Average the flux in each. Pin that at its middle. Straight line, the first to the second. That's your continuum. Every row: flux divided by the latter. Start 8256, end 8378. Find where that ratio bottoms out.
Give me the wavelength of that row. 8368.68 Ang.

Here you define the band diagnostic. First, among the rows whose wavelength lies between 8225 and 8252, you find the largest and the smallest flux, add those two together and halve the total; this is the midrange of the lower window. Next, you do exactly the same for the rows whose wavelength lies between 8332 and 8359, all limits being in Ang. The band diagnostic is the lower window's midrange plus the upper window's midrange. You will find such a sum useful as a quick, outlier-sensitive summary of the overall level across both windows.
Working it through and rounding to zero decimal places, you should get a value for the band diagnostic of 453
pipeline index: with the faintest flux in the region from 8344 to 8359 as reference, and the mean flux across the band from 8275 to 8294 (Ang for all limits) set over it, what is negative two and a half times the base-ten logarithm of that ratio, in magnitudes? -0.04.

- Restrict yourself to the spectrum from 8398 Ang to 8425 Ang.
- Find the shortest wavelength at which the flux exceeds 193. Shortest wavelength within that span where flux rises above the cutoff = 8399.57 Ang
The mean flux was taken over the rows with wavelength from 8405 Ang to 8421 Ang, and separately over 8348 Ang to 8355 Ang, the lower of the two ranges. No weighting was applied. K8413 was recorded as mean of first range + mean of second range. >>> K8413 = 412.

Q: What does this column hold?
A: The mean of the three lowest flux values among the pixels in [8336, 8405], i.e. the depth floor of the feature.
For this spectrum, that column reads 163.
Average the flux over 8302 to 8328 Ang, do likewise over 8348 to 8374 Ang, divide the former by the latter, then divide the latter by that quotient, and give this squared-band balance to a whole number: 194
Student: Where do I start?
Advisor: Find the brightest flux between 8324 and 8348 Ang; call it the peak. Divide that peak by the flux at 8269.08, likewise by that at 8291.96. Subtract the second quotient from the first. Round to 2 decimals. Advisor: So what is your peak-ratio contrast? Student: 0.29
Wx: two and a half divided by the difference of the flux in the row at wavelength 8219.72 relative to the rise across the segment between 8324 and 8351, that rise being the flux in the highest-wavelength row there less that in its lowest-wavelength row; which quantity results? 0.013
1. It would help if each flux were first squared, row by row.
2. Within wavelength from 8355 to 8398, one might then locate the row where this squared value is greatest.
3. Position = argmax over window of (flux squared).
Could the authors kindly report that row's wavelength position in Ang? 8384.11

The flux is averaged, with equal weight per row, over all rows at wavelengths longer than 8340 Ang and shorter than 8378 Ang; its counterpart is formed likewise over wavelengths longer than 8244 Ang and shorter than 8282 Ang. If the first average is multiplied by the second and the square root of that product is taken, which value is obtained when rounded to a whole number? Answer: 208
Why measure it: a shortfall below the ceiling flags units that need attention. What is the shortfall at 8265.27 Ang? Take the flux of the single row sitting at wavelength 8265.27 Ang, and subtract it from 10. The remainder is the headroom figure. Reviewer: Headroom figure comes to -205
